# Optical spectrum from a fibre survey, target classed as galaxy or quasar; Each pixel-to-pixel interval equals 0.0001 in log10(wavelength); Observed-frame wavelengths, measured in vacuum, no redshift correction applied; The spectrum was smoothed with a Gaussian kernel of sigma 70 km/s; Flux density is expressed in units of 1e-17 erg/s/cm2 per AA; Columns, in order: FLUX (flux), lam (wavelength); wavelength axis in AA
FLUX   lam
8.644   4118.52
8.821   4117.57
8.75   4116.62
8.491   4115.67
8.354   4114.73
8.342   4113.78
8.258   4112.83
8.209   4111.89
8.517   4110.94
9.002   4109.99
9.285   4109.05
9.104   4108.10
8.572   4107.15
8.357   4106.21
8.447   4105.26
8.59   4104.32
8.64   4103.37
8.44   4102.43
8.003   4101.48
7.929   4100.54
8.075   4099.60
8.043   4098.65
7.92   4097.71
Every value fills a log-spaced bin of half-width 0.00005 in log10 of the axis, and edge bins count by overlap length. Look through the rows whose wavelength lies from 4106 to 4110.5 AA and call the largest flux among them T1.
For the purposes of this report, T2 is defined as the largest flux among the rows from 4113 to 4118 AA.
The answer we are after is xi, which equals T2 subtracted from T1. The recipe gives 0.5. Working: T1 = 9.285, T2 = 8.821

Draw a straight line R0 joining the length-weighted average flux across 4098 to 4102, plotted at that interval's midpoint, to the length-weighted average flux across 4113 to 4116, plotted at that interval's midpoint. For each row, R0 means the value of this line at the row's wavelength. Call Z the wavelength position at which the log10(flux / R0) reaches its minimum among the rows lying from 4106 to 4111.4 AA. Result 4106.21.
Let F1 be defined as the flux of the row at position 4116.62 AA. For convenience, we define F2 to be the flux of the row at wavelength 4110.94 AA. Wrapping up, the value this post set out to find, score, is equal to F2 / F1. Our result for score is 0.97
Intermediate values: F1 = 8.75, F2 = 8.517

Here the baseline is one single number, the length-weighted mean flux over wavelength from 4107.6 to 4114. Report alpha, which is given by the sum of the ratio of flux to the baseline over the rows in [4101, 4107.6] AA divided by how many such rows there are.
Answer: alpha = 0.972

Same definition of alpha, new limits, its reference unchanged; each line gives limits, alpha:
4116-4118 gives 1.012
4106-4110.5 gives 1.021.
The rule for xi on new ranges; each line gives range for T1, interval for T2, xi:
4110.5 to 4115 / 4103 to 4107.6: -0.1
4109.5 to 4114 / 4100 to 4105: 0.4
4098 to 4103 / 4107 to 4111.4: -0.8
